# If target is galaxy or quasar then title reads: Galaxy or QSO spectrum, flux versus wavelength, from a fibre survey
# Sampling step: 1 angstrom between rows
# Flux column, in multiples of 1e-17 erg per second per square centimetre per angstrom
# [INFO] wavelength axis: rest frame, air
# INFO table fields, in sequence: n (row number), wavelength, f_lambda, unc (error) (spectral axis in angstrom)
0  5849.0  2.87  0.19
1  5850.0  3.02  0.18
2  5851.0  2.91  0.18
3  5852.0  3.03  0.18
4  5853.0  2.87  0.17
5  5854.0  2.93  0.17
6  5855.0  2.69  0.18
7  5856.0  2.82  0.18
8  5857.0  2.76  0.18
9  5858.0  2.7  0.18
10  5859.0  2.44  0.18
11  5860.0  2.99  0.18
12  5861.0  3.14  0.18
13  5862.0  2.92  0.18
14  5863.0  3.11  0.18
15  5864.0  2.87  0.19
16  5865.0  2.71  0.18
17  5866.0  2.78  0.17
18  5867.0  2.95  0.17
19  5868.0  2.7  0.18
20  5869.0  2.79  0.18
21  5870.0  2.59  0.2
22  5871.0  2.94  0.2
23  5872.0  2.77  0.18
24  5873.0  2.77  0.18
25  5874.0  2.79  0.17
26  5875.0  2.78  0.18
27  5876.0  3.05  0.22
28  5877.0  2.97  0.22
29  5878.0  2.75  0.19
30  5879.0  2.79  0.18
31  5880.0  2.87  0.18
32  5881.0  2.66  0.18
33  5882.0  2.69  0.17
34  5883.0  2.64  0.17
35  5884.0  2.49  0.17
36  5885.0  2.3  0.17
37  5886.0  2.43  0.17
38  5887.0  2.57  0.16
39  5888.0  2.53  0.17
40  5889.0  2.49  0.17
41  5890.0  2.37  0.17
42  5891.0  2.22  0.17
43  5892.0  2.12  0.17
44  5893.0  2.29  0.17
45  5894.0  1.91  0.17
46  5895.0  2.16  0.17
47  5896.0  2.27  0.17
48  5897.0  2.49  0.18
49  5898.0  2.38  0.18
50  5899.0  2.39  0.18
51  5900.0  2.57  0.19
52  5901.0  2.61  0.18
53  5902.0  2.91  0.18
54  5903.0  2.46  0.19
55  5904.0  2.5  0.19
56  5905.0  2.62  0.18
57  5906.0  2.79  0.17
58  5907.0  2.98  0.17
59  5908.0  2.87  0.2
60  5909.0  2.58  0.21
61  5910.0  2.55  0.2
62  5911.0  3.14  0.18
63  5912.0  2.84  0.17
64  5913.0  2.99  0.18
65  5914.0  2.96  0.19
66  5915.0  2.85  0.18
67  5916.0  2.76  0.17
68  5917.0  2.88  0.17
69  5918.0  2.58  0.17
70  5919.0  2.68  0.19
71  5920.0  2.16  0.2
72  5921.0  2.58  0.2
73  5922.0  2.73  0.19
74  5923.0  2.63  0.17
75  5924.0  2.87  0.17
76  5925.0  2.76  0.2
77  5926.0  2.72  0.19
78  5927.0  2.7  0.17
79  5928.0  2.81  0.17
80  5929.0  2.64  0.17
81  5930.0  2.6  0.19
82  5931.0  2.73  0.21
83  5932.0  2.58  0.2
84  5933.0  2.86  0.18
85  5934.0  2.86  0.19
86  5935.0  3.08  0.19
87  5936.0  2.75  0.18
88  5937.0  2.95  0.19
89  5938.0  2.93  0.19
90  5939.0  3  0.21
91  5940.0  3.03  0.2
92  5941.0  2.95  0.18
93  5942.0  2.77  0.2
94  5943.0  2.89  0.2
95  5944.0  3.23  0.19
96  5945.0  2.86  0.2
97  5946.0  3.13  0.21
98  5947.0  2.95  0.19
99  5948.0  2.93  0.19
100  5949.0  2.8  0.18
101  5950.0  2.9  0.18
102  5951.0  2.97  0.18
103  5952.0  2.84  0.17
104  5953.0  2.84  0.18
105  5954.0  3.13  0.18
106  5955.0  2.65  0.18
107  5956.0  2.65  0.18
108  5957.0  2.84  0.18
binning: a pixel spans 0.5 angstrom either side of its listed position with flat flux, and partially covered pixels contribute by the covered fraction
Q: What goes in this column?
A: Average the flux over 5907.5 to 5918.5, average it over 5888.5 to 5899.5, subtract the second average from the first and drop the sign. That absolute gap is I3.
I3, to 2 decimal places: 0.54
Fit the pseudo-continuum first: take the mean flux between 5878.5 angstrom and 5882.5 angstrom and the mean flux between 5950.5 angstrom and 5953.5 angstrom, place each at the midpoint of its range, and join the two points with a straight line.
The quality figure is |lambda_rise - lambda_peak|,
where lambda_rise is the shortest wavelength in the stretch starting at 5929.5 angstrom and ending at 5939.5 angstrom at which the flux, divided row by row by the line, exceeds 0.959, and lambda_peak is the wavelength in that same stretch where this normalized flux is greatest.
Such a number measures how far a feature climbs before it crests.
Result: 4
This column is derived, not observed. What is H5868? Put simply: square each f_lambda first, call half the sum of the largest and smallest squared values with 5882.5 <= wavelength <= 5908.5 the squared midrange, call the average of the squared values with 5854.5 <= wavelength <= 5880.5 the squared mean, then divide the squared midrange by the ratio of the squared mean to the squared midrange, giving 4.9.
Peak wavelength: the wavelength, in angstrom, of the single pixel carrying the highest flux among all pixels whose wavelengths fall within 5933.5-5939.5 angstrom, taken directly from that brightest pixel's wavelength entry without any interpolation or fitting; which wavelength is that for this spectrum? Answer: 5935.0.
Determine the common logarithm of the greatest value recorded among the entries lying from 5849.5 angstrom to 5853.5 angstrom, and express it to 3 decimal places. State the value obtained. 0.481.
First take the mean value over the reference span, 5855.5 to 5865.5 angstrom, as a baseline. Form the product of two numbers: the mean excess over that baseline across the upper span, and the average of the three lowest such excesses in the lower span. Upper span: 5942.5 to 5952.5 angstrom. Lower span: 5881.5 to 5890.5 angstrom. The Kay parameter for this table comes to -0.050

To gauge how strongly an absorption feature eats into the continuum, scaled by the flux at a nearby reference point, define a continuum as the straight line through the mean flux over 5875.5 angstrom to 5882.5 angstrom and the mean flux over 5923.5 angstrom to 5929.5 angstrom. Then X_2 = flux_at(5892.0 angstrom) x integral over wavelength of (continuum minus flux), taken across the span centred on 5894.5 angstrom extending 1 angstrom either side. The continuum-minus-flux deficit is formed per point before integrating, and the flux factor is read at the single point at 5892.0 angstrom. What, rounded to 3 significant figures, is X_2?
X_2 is 3.25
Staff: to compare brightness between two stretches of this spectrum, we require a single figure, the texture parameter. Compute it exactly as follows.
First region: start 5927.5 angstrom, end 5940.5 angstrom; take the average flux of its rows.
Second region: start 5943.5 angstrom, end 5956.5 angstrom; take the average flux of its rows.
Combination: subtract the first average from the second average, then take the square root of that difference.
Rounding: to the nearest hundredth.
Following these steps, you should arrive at 0.29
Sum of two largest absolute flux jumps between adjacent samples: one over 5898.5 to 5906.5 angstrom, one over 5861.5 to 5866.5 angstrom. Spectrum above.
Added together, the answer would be 0.69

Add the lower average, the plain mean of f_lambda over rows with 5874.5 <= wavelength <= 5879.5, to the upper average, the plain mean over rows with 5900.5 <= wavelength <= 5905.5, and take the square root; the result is 2.34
